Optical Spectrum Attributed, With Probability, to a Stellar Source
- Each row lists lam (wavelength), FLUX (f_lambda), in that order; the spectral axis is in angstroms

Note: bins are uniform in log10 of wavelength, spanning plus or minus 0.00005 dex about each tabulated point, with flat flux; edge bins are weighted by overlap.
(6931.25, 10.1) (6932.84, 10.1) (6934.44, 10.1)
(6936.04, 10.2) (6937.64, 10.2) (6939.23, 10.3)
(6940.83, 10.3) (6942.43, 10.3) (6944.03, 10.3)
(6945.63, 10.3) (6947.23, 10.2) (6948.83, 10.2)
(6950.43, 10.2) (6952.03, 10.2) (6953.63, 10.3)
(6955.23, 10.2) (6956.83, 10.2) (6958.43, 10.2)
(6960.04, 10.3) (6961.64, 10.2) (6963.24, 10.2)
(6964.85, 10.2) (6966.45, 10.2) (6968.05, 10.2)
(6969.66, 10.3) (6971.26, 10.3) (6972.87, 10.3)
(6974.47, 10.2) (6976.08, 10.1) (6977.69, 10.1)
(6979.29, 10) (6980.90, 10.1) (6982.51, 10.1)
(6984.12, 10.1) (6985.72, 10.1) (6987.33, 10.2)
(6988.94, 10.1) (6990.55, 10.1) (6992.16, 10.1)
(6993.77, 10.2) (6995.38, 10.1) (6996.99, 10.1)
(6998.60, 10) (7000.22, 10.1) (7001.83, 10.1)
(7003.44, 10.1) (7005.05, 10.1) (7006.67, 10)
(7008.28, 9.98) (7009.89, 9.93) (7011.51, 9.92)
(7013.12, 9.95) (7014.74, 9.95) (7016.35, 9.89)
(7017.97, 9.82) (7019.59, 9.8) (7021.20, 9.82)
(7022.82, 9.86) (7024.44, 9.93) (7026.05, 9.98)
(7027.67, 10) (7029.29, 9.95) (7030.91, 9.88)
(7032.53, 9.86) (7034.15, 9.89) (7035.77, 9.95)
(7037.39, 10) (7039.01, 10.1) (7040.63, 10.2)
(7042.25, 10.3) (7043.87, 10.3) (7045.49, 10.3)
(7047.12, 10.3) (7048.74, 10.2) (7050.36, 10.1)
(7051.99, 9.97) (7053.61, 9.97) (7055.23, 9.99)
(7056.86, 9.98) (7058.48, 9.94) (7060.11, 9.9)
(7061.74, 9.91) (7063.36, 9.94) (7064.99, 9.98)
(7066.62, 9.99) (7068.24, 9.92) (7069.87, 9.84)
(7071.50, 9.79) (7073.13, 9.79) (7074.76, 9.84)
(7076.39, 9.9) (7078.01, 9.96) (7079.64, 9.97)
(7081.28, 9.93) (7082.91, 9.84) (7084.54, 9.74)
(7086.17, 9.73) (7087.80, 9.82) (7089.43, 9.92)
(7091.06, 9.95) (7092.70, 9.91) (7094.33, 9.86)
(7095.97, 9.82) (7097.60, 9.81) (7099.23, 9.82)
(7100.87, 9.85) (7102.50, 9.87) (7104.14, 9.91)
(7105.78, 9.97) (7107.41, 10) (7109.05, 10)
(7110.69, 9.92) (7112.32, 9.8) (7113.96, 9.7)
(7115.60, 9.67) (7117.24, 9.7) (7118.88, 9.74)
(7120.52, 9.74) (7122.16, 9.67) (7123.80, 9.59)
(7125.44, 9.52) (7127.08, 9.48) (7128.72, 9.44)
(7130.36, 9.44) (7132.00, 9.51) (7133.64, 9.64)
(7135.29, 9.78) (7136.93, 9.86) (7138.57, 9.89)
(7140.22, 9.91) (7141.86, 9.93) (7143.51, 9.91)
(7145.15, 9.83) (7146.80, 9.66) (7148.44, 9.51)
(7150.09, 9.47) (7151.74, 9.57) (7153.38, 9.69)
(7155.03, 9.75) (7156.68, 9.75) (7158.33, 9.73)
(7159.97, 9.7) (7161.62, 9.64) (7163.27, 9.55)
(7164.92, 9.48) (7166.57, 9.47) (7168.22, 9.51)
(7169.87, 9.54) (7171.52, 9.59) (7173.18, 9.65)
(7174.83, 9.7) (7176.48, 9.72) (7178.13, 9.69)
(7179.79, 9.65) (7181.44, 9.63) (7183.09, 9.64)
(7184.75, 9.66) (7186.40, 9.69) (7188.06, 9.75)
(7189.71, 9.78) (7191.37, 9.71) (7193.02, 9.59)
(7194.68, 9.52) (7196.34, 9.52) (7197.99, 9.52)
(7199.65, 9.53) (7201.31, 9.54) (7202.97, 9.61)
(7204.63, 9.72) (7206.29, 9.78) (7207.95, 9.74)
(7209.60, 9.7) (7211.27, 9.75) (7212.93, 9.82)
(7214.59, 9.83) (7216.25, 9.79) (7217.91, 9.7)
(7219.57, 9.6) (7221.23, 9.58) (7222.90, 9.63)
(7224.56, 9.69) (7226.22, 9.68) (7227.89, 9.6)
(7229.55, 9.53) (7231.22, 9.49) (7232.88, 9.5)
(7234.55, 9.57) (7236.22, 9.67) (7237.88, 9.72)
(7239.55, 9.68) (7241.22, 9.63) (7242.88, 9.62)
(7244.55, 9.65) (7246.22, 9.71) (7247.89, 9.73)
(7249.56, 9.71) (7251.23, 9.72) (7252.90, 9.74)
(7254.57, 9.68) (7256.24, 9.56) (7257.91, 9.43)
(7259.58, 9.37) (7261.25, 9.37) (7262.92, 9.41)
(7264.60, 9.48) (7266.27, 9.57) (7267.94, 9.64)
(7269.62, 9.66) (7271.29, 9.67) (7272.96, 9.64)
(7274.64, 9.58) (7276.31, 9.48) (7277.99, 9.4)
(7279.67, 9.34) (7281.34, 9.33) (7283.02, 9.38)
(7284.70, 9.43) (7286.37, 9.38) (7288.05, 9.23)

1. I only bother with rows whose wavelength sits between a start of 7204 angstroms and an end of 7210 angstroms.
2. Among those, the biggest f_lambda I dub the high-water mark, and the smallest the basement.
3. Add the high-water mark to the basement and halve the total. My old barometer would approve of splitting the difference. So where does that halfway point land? 9.7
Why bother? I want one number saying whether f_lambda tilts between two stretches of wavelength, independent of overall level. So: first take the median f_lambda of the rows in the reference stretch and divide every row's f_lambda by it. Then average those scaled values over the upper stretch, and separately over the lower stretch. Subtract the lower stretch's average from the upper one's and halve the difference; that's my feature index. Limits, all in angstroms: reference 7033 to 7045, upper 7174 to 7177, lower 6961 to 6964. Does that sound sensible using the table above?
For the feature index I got -0.024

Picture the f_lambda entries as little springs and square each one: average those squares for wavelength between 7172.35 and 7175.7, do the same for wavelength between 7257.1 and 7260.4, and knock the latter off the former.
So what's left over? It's 5.2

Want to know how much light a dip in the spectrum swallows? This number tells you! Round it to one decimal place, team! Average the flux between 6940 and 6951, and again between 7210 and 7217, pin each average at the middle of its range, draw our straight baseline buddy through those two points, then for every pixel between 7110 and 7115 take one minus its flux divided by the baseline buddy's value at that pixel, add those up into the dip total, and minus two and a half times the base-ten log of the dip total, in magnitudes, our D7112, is 3.3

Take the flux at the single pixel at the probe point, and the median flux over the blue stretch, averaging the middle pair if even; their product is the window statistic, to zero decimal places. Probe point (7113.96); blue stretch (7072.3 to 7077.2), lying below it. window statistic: 95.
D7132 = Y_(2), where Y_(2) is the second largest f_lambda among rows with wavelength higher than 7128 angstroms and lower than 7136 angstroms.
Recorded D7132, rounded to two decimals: 9.64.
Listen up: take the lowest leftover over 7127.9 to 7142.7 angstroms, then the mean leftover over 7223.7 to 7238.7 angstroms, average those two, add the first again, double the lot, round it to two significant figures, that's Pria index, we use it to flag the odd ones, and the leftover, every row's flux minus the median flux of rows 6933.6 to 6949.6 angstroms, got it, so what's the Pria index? -3.1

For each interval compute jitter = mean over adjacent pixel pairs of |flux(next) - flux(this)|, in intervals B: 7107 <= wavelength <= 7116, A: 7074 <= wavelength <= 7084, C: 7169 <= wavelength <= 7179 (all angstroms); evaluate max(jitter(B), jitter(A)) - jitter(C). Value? 0.024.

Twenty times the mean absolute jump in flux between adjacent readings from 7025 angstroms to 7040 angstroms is 1.00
